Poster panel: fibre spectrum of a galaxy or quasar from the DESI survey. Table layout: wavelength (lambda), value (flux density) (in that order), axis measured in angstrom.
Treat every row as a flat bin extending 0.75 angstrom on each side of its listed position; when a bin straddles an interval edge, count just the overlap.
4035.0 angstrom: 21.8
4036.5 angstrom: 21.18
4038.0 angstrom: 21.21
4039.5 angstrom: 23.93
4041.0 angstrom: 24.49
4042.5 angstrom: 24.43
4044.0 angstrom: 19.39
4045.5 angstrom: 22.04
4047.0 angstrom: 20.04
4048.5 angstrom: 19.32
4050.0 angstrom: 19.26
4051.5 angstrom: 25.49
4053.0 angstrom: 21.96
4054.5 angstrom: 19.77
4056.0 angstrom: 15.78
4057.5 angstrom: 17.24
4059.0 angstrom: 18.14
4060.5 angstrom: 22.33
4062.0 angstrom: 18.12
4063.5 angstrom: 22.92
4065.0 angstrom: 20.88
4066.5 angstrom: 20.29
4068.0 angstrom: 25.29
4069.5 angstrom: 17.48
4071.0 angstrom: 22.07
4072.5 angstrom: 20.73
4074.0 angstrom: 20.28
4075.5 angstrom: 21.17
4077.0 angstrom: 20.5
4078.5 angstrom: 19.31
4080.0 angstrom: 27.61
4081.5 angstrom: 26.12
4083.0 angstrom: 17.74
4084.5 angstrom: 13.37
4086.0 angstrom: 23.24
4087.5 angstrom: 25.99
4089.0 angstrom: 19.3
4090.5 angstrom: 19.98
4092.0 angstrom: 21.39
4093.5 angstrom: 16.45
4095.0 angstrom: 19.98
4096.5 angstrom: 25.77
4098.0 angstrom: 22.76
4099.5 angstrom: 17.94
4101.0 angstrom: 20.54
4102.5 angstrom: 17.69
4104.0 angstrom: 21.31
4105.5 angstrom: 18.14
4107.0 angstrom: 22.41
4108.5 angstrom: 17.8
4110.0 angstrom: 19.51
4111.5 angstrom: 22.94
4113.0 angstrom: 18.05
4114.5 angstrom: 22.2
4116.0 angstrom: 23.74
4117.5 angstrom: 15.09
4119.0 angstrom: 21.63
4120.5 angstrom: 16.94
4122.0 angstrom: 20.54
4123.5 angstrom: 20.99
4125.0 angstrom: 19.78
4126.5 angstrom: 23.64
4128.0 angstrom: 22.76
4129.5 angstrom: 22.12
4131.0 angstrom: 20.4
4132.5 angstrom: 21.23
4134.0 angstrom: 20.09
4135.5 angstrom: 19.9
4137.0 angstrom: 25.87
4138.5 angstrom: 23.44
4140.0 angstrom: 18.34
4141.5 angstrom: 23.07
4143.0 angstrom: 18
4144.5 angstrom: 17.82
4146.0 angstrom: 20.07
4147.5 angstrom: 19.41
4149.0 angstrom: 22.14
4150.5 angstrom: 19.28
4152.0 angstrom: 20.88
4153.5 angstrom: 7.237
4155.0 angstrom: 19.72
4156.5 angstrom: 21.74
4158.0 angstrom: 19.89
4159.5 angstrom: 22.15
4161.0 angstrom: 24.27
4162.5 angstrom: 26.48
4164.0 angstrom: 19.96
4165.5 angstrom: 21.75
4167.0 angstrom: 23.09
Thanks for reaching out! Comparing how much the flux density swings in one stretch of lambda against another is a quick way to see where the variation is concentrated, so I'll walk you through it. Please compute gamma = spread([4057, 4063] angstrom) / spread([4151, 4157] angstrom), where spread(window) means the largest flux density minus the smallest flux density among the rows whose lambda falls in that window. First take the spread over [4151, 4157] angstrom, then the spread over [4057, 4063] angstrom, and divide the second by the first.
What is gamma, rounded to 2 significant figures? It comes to 0.35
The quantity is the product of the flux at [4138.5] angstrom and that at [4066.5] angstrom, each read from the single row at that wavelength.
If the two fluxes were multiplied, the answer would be 476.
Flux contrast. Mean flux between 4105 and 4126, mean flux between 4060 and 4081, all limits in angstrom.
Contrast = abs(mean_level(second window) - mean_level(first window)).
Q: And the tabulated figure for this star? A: 1.4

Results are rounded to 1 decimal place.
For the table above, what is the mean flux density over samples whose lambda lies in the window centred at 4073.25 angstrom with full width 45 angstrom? 20.7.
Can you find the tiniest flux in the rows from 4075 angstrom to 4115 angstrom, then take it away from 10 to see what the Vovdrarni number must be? -3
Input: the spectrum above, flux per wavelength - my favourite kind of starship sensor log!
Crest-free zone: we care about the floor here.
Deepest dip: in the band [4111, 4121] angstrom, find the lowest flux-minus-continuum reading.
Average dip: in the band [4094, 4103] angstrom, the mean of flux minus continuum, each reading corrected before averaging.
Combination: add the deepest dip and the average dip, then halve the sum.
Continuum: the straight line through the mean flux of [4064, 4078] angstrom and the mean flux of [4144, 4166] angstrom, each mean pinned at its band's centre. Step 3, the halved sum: -2.7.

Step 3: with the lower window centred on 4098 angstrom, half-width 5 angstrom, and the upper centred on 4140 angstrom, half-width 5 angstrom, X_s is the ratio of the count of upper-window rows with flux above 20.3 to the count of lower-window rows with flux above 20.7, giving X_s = 1.50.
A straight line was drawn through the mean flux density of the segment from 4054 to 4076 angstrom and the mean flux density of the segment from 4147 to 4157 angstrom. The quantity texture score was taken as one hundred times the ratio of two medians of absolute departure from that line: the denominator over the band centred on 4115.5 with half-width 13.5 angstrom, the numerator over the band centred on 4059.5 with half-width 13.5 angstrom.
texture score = 100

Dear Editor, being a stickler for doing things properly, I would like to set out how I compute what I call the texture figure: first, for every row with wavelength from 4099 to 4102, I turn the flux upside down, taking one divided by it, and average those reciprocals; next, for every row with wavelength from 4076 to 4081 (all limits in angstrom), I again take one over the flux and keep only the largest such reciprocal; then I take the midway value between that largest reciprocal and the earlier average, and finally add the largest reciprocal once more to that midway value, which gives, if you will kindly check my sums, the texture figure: 0.1038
